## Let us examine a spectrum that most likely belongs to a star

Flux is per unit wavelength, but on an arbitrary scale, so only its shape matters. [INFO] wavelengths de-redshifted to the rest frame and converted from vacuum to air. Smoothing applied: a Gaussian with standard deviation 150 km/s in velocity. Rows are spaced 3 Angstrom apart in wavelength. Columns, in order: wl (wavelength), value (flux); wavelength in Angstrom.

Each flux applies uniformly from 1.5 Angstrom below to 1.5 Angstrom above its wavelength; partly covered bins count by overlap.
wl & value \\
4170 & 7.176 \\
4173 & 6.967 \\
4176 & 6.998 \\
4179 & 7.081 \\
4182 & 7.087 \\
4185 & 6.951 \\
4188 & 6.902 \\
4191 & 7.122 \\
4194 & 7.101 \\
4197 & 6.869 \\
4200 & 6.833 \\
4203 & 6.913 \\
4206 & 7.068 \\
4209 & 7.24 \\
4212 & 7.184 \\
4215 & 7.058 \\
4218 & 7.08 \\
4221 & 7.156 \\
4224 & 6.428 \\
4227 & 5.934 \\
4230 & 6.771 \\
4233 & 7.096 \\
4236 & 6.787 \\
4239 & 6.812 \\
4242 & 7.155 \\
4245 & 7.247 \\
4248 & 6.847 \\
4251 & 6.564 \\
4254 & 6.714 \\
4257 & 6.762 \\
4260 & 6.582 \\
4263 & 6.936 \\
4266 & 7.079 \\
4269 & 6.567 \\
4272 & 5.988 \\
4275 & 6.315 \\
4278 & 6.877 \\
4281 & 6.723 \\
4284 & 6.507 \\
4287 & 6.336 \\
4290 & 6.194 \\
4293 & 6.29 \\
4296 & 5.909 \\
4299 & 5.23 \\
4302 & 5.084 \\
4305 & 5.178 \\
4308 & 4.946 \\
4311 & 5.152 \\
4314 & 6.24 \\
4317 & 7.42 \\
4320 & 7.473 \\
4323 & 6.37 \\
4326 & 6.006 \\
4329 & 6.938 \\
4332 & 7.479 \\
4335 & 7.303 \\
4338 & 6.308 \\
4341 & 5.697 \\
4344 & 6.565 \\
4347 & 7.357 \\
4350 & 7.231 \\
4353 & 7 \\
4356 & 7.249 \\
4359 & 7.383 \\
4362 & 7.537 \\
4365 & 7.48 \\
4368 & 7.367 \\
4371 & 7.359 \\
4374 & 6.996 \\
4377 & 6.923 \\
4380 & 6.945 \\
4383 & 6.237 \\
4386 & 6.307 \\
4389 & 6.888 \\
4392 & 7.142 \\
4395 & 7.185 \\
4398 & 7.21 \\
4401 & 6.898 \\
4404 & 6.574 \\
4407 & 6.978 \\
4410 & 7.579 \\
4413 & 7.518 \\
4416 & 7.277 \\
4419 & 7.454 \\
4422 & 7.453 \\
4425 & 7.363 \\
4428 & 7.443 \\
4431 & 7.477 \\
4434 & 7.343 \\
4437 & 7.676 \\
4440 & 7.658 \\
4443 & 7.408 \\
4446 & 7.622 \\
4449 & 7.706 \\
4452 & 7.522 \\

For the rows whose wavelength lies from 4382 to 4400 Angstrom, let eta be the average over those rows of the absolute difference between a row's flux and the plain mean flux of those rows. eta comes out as 0.37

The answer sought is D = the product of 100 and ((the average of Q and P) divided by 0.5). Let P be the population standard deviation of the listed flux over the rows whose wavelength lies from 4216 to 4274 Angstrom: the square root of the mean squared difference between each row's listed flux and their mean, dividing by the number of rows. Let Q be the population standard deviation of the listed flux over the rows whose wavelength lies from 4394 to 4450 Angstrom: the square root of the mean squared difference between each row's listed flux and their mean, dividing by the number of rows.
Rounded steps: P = 0.36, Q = 0.28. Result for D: 64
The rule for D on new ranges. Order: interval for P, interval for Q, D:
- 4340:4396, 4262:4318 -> 119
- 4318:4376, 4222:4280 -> 89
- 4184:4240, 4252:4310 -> 94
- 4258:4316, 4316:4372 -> 121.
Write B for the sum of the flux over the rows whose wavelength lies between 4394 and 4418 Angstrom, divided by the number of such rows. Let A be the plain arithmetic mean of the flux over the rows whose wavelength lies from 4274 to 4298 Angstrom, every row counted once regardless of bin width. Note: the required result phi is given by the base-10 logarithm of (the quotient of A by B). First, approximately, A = 6.39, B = 7.2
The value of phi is -0.05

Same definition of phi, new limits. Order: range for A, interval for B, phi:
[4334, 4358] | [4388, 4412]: -0.01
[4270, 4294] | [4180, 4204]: -0.04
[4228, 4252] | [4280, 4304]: 0.06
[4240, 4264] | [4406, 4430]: -0.03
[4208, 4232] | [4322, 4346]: 0.02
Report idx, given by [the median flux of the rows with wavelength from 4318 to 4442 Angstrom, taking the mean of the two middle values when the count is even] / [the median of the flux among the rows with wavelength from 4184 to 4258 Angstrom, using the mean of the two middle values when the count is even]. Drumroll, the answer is 1.05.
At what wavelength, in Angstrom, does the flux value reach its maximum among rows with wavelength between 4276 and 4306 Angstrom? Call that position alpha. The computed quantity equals 4278 Angstrom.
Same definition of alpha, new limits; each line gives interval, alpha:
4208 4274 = 4245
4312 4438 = 4437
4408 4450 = 4449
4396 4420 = 4410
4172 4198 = 4191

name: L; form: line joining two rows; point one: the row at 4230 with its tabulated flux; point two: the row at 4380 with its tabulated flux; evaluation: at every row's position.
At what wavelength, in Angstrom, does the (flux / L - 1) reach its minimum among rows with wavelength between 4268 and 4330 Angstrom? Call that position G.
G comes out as 4308 Angstrom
